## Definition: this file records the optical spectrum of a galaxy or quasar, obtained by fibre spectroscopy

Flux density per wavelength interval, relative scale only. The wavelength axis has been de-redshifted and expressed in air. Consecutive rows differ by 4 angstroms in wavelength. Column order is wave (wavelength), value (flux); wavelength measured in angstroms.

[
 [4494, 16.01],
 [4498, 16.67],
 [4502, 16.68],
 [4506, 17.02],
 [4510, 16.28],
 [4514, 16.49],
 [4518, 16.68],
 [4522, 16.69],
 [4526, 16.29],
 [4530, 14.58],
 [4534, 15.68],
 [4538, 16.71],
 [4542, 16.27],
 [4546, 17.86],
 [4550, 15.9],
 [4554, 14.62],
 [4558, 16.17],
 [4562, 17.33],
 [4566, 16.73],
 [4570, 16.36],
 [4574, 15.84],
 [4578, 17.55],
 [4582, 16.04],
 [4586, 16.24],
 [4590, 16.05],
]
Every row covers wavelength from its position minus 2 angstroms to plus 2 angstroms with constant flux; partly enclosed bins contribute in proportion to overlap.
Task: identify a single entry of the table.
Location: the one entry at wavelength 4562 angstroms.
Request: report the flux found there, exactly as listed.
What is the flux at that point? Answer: 17.33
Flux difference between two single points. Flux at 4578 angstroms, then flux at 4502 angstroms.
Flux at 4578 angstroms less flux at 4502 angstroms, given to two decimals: 0.87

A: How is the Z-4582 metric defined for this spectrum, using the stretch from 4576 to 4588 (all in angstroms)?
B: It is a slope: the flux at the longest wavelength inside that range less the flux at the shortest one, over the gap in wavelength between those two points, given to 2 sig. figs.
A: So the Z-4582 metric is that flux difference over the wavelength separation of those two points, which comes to -0.16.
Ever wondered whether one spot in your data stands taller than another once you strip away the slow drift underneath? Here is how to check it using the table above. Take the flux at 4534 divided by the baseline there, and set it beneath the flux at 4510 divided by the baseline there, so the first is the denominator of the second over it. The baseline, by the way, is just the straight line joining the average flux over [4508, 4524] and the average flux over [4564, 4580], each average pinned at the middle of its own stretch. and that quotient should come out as 1.04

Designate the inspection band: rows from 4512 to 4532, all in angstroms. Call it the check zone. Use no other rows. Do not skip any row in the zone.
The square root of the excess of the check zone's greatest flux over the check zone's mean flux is 0.74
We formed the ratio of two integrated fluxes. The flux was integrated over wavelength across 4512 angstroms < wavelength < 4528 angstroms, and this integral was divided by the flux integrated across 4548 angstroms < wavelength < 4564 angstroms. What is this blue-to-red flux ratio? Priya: 1.03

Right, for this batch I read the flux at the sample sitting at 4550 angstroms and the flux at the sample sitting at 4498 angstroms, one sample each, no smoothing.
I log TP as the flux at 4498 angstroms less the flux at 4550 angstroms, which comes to 0.8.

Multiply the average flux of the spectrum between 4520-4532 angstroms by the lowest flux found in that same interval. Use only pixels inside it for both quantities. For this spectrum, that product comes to 231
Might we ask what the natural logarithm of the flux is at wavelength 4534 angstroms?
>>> 2.75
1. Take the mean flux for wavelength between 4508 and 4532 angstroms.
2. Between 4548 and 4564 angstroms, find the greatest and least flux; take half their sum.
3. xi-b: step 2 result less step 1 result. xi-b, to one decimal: -0.2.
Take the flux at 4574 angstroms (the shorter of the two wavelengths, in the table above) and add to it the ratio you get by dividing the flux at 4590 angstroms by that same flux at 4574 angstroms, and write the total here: 16.9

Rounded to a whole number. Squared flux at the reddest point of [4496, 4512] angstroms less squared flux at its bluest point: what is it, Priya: -13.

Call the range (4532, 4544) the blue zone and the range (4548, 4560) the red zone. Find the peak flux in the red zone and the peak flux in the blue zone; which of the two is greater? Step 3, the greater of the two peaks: 16.7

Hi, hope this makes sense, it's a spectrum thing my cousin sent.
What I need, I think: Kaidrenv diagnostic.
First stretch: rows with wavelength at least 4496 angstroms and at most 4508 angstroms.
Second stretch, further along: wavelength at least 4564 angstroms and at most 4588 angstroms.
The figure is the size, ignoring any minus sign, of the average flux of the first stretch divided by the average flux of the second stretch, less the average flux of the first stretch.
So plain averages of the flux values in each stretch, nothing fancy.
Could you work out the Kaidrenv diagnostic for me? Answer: 15.8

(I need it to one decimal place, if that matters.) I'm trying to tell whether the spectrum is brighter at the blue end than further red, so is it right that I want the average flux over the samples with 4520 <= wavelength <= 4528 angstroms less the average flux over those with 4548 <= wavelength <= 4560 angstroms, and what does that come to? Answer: 0.9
